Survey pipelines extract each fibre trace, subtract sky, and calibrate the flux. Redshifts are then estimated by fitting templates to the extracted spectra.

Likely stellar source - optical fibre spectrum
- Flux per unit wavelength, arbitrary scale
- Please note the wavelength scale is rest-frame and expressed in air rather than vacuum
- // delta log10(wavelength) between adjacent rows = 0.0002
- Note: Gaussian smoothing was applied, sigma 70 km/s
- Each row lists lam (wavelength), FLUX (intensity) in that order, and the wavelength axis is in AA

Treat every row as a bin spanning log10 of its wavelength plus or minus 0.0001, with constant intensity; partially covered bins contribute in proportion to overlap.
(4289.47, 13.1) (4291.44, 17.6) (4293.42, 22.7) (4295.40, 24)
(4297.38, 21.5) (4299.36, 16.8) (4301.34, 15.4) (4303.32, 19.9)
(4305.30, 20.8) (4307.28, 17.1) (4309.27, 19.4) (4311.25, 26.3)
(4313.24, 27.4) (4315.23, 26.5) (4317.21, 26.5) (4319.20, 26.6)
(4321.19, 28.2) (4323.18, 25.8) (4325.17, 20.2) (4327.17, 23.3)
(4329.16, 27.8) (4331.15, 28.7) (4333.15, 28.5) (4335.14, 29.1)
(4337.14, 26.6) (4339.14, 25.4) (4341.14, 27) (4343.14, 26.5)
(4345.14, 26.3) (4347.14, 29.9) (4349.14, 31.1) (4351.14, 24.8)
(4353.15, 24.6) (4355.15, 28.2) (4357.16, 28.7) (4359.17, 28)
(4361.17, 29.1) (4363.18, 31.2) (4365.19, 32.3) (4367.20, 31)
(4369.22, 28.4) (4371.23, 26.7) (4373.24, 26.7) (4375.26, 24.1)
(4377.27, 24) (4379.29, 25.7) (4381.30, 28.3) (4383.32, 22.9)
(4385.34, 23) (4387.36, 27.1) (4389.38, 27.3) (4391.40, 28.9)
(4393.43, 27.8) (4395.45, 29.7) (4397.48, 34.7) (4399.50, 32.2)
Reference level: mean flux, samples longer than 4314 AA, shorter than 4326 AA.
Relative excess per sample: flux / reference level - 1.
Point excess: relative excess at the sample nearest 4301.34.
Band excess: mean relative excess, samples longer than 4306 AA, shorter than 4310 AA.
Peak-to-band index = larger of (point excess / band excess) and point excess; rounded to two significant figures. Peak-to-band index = 1.4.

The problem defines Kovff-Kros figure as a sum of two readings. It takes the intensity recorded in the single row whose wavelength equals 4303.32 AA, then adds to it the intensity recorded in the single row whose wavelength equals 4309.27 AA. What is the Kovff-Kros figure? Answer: 39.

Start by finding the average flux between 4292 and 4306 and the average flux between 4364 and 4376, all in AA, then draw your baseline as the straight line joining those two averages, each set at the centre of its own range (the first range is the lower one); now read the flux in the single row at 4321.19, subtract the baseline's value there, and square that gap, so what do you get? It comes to 31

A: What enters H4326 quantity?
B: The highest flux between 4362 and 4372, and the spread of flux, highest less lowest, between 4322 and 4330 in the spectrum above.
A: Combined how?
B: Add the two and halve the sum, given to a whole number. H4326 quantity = 20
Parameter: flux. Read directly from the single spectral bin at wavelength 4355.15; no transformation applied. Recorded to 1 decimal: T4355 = 28.2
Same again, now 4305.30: 20.8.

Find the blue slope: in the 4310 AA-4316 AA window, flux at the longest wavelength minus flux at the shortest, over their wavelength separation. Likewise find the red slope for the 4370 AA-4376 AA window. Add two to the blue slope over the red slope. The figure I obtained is 1.9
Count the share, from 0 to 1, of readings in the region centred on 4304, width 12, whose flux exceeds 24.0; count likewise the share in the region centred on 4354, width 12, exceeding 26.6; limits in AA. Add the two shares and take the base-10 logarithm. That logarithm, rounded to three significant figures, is -0.176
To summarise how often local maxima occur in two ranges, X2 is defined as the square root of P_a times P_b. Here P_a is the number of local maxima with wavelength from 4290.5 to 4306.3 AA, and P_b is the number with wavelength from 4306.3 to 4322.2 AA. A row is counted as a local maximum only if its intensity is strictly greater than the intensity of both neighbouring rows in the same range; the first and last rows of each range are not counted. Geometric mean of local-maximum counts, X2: 1.0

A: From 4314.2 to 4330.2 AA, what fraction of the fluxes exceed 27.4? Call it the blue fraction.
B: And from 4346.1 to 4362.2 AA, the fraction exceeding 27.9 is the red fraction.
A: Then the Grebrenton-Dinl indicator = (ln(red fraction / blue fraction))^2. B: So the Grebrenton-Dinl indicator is 1.2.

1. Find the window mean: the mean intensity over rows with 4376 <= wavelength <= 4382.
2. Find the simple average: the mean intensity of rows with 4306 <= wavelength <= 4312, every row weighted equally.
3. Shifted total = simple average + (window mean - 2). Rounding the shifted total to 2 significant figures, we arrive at 45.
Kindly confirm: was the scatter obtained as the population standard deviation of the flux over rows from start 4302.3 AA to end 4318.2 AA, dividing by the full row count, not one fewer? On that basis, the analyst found 3.82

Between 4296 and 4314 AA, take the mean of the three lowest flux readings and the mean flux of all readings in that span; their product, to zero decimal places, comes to 337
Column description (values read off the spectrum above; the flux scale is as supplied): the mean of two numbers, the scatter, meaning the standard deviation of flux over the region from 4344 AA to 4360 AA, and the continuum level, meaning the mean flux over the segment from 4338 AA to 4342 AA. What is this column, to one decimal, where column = 14.2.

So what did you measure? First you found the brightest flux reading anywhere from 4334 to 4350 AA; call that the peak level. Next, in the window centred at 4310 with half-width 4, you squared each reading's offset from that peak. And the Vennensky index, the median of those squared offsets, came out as 80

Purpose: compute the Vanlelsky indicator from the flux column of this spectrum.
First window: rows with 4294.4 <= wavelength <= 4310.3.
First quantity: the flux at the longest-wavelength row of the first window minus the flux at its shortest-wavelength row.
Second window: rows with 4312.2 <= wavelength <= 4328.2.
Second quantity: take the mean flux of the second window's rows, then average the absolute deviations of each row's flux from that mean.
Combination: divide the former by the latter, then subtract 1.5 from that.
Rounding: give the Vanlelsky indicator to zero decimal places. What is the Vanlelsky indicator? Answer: -4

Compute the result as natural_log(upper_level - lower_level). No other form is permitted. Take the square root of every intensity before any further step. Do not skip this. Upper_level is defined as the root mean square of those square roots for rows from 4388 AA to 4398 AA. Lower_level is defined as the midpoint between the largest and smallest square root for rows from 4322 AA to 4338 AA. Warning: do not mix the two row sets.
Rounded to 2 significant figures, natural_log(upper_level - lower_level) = -0.69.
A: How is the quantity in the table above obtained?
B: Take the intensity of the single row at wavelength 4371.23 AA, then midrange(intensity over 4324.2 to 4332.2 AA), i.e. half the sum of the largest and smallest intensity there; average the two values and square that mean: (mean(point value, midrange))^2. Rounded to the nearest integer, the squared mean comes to 654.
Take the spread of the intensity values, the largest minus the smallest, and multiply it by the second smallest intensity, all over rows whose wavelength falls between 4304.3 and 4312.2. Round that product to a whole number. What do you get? 178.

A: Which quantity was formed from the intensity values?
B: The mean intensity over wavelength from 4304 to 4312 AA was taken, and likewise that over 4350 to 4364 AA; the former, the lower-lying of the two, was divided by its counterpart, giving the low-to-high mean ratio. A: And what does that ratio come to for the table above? 0.75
